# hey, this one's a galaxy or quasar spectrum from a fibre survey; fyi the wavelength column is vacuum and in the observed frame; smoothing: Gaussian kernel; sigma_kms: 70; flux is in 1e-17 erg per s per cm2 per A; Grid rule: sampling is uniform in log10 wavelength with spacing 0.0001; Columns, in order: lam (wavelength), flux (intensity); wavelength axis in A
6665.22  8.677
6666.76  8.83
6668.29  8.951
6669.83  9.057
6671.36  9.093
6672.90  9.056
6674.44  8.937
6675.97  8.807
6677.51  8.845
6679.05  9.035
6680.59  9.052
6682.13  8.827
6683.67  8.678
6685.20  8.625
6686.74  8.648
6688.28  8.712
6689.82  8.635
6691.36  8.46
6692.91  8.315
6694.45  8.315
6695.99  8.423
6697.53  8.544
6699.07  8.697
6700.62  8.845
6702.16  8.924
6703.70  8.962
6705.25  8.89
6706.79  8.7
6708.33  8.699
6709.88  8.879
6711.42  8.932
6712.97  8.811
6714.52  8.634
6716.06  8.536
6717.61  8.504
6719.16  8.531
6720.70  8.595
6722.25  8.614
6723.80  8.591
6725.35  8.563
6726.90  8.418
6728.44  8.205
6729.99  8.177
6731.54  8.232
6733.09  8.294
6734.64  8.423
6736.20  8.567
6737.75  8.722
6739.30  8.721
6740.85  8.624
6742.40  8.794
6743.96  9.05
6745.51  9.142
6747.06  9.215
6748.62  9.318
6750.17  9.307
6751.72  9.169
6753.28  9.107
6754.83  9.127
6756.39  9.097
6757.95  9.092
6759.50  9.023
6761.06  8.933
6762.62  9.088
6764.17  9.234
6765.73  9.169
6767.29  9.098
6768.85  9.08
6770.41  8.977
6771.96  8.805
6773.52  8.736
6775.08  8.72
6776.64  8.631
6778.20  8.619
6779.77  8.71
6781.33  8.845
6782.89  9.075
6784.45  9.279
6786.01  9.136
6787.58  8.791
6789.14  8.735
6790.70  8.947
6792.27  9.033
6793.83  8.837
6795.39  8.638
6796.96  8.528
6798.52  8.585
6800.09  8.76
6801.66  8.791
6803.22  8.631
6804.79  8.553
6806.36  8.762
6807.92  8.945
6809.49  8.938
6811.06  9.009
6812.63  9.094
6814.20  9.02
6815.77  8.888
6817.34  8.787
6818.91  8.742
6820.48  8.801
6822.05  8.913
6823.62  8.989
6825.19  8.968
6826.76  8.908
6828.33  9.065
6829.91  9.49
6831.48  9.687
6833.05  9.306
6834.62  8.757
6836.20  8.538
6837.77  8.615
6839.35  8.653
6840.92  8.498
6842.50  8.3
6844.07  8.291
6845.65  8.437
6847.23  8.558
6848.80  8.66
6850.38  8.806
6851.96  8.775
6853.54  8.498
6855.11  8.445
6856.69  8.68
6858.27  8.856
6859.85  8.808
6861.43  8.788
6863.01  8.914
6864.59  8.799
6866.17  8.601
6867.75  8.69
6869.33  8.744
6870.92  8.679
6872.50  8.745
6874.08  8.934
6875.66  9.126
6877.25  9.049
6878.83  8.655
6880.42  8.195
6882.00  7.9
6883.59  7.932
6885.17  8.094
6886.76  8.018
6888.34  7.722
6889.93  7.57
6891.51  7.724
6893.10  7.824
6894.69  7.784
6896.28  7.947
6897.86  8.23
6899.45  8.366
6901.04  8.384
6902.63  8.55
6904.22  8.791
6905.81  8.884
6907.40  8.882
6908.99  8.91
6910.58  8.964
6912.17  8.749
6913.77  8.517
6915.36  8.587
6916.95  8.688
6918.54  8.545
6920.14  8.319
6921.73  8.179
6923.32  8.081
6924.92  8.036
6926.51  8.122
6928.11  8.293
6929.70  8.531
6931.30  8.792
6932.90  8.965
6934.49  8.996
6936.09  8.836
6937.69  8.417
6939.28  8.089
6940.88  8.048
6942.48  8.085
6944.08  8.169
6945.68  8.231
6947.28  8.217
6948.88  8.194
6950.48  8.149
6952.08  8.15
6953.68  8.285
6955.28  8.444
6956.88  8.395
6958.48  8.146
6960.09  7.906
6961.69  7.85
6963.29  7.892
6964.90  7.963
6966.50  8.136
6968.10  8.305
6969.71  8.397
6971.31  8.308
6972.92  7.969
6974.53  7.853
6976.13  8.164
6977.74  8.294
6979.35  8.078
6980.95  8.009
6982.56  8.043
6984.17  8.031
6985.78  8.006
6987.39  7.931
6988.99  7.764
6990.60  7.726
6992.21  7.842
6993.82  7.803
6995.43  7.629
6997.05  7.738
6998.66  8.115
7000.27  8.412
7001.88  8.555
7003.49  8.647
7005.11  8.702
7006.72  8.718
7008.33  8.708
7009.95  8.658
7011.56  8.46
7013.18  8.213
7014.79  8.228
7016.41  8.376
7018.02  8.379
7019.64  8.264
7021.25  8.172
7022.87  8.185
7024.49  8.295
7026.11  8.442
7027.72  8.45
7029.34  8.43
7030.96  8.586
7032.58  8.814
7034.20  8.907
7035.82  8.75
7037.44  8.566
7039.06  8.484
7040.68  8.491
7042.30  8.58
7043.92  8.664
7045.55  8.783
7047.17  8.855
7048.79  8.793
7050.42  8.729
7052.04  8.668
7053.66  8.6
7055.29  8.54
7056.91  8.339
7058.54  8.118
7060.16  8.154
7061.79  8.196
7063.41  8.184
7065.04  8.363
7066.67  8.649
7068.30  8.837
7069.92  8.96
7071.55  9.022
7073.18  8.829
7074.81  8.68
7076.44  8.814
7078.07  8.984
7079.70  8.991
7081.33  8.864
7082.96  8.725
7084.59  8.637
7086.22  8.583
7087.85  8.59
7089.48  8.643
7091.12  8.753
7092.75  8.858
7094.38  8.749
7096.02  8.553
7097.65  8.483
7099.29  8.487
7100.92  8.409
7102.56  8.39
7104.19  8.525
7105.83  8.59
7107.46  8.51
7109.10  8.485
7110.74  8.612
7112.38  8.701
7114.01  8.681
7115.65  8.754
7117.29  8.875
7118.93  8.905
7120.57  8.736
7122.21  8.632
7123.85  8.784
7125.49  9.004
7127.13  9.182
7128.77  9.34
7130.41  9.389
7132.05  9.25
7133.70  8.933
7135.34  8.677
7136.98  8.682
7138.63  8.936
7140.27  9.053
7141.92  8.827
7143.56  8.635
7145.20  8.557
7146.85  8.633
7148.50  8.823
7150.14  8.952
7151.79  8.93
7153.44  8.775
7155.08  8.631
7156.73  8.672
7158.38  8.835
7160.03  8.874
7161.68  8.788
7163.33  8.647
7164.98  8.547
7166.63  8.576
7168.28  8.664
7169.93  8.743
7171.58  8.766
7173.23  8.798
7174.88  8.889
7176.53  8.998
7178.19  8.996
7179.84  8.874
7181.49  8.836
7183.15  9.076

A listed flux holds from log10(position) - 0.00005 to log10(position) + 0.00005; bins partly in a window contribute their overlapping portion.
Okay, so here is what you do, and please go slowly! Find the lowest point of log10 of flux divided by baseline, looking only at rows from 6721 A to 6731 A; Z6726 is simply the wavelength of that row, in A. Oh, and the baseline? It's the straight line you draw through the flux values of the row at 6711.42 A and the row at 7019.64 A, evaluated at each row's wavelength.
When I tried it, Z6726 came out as 6729.99 A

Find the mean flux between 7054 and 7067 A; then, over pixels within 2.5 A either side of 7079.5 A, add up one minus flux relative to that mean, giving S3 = -0.23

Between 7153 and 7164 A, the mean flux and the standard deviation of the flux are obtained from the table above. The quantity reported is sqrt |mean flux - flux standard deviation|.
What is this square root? 2.94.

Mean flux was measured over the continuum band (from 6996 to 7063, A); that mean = 8.48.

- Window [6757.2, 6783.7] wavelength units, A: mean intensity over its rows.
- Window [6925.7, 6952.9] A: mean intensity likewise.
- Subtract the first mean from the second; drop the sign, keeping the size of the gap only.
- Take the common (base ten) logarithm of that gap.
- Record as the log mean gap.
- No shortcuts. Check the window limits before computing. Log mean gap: -0.25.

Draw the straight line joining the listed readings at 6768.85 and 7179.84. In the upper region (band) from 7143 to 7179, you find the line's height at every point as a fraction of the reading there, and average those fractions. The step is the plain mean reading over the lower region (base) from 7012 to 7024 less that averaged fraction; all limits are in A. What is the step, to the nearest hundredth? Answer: 7.25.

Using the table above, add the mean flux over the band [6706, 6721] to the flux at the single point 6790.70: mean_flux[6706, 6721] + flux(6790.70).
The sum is 17.6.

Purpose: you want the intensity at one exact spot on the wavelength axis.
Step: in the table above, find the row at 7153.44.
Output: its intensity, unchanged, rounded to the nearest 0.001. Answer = 8.775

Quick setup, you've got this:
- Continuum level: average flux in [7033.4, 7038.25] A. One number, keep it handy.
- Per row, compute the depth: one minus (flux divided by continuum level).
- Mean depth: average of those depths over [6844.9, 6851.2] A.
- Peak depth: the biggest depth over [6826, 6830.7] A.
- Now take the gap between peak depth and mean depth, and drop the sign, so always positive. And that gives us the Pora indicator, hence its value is 0.033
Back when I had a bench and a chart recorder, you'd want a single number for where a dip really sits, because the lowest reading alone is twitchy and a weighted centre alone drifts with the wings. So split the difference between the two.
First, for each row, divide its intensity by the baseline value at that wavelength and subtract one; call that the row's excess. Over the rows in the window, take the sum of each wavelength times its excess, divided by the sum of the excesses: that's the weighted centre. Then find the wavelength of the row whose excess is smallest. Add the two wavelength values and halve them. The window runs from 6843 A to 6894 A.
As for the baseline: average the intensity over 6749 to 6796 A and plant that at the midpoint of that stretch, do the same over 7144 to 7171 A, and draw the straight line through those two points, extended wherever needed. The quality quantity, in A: 6883.2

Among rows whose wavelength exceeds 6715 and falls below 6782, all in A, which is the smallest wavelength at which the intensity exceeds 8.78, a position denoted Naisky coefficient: 6742.40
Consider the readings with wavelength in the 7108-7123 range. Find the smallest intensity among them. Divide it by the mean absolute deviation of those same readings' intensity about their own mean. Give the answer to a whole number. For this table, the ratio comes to 88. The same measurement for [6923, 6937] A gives 24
